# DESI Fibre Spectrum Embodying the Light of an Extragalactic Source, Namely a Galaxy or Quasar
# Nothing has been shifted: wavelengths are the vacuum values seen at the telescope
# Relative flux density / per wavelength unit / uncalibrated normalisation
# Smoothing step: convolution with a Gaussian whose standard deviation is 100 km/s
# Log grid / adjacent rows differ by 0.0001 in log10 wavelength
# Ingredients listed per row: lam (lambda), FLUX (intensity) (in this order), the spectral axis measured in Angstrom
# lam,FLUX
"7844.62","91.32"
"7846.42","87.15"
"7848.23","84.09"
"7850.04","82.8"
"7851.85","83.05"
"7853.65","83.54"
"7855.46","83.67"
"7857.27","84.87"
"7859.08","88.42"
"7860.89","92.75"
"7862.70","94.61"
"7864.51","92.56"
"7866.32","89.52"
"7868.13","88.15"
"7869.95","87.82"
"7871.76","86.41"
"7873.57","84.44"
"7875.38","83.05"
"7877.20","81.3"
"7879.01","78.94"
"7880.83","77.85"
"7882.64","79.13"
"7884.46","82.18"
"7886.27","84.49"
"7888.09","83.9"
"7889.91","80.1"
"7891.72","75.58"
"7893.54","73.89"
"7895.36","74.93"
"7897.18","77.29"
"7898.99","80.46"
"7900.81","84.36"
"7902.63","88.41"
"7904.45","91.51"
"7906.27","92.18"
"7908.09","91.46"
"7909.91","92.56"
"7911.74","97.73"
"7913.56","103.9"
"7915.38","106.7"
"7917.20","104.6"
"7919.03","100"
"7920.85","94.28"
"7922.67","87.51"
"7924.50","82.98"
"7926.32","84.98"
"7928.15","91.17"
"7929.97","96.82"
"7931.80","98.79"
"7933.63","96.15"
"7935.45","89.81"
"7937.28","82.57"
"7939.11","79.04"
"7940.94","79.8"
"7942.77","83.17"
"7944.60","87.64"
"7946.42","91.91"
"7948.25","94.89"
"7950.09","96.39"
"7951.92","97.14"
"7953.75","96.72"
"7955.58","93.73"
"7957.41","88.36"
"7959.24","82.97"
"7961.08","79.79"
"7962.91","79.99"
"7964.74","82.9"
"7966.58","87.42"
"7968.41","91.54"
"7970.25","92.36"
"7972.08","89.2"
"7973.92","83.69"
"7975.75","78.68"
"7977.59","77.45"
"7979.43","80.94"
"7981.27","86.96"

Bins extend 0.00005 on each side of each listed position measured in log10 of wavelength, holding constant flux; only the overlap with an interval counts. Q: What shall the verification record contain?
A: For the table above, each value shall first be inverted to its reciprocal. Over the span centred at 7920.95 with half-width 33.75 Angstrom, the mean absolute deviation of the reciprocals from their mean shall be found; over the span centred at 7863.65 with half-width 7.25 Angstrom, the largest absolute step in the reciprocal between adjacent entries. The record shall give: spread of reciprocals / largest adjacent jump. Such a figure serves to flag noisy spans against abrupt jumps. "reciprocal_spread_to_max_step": 1.8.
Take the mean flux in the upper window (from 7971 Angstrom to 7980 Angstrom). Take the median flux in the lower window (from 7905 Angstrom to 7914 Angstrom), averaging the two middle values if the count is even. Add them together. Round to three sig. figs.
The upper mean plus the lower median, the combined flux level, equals 175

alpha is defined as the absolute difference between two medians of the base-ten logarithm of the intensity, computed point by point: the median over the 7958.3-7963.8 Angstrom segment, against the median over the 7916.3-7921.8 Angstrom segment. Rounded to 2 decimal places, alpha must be 0.10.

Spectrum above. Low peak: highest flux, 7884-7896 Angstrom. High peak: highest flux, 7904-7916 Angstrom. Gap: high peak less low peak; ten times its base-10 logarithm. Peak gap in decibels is 13.5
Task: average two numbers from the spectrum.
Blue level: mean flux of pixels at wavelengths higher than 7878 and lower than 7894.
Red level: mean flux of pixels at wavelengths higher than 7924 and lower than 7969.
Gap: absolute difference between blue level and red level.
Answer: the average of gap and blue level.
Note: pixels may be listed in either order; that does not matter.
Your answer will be 44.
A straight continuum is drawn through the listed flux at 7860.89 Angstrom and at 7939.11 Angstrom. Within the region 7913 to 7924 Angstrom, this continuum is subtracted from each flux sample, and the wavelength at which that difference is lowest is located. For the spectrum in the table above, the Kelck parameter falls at 7922.67 Angstrom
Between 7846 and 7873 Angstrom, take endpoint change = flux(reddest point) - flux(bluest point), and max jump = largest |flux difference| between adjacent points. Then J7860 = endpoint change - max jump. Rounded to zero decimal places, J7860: -5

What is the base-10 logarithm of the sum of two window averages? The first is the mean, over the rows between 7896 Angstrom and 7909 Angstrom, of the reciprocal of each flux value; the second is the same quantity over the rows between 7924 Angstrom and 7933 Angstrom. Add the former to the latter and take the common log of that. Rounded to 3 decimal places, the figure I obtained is -1.645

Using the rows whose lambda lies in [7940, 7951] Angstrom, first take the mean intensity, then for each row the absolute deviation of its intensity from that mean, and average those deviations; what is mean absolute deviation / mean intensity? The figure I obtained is 0.061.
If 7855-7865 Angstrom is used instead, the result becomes 0.043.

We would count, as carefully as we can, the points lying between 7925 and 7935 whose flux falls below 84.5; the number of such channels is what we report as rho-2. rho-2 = 0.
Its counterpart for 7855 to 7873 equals 1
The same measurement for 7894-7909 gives 4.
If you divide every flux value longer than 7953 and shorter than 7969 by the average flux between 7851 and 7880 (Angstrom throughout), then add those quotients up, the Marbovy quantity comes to 9.06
